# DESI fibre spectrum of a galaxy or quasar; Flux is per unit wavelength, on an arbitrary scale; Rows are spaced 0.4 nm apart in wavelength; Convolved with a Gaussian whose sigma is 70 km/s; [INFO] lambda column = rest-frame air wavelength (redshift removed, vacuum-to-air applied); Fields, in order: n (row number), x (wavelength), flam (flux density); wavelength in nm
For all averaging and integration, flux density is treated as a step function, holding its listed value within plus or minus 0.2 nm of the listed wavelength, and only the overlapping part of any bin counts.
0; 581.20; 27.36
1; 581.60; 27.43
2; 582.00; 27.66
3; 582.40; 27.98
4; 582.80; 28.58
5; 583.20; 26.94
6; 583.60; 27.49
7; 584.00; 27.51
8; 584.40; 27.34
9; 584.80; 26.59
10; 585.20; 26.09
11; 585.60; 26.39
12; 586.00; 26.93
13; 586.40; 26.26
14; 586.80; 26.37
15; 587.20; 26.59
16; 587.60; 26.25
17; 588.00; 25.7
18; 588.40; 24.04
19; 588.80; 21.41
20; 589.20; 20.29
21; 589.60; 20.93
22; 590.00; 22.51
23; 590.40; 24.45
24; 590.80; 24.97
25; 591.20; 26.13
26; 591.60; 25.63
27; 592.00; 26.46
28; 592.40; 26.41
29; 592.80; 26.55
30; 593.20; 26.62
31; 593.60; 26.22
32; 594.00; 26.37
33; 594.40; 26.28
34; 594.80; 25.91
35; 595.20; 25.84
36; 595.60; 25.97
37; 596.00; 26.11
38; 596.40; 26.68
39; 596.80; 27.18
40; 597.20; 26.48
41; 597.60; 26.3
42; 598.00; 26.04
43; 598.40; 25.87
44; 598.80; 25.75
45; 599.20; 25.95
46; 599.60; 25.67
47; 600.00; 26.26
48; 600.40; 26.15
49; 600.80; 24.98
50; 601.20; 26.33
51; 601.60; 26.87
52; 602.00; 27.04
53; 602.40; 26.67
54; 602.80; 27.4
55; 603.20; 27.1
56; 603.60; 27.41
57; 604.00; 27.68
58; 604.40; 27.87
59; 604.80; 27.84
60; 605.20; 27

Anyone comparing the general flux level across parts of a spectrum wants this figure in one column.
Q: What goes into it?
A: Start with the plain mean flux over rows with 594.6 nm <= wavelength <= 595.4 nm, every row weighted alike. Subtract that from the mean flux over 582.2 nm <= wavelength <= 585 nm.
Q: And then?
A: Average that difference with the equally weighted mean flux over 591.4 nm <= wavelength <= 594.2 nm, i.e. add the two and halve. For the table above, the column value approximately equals 14.0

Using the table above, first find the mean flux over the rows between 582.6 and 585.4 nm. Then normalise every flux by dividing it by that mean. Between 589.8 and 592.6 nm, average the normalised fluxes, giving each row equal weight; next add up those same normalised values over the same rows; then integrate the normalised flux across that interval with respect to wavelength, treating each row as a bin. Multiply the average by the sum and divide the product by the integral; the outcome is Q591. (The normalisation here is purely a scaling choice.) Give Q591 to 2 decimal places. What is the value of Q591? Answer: 2.32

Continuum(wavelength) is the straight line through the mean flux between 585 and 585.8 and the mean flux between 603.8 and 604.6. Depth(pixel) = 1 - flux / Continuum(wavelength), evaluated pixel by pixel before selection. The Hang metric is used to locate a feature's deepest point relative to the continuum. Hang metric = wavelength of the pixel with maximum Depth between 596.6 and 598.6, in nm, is 598.40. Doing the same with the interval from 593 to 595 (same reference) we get 594.80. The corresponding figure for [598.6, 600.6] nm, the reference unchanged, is 599.60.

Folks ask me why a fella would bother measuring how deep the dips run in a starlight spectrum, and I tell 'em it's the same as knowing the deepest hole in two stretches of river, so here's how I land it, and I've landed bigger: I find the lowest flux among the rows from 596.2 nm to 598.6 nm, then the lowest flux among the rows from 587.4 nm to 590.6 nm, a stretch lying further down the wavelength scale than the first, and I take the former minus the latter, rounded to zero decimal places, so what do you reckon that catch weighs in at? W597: 6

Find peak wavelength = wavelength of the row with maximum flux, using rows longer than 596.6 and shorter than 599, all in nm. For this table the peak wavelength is 596.80 nm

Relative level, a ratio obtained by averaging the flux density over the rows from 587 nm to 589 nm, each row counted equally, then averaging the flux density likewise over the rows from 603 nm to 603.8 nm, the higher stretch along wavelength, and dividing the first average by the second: 0.91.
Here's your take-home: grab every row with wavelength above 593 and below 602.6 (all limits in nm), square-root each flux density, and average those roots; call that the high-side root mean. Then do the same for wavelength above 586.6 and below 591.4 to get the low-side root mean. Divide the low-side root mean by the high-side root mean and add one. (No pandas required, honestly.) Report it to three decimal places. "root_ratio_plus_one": 1.958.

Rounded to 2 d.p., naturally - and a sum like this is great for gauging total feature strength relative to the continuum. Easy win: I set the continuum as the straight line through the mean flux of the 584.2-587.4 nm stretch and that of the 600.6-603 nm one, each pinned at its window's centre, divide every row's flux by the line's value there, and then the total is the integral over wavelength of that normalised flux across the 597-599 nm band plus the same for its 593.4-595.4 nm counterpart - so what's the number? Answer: 3.93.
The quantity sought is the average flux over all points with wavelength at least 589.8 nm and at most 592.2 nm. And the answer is 25.0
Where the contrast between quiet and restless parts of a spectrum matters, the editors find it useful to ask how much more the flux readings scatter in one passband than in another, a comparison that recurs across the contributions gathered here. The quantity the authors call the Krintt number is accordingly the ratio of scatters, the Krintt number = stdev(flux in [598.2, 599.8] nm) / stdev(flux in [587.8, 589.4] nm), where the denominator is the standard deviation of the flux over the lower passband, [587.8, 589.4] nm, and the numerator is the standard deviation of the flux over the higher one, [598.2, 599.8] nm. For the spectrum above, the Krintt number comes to 0.1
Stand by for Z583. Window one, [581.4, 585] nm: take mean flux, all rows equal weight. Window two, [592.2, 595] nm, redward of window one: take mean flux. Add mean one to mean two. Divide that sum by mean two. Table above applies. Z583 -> 2.04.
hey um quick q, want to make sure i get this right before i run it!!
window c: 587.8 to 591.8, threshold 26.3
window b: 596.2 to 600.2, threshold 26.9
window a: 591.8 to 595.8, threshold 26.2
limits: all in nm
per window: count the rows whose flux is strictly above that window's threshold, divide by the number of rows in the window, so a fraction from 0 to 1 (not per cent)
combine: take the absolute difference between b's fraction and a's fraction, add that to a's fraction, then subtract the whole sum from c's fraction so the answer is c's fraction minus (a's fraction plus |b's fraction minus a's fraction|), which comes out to -1.3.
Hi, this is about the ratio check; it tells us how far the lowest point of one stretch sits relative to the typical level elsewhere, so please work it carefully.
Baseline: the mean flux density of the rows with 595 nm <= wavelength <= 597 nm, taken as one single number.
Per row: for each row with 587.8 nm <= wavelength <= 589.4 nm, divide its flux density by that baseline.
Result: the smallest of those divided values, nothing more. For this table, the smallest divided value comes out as 0.77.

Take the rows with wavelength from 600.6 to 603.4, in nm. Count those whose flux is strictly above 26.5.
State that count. 5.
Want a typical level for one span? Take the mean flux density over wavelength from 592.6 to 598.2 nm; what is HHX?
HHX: 26.3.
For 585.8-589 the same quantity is 25.4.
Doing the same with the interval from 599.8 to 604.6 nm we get 26.8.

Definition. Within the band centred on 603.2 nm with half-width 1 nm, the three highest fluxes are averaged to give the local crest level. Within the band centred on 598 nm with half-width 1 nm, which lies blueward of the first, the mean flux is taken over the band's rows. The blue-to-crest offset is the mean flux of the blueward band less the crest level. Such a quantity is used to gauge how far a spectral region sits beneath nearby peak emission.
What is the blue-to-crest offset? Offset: -1.4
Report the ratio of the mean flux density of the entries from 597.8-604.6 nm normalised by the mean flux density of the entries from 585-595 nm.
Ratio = 1.05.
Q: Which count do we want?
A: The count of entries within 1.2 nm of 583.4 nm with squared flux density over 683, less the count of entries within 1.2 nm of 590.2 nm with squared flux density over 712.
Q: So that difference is 6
